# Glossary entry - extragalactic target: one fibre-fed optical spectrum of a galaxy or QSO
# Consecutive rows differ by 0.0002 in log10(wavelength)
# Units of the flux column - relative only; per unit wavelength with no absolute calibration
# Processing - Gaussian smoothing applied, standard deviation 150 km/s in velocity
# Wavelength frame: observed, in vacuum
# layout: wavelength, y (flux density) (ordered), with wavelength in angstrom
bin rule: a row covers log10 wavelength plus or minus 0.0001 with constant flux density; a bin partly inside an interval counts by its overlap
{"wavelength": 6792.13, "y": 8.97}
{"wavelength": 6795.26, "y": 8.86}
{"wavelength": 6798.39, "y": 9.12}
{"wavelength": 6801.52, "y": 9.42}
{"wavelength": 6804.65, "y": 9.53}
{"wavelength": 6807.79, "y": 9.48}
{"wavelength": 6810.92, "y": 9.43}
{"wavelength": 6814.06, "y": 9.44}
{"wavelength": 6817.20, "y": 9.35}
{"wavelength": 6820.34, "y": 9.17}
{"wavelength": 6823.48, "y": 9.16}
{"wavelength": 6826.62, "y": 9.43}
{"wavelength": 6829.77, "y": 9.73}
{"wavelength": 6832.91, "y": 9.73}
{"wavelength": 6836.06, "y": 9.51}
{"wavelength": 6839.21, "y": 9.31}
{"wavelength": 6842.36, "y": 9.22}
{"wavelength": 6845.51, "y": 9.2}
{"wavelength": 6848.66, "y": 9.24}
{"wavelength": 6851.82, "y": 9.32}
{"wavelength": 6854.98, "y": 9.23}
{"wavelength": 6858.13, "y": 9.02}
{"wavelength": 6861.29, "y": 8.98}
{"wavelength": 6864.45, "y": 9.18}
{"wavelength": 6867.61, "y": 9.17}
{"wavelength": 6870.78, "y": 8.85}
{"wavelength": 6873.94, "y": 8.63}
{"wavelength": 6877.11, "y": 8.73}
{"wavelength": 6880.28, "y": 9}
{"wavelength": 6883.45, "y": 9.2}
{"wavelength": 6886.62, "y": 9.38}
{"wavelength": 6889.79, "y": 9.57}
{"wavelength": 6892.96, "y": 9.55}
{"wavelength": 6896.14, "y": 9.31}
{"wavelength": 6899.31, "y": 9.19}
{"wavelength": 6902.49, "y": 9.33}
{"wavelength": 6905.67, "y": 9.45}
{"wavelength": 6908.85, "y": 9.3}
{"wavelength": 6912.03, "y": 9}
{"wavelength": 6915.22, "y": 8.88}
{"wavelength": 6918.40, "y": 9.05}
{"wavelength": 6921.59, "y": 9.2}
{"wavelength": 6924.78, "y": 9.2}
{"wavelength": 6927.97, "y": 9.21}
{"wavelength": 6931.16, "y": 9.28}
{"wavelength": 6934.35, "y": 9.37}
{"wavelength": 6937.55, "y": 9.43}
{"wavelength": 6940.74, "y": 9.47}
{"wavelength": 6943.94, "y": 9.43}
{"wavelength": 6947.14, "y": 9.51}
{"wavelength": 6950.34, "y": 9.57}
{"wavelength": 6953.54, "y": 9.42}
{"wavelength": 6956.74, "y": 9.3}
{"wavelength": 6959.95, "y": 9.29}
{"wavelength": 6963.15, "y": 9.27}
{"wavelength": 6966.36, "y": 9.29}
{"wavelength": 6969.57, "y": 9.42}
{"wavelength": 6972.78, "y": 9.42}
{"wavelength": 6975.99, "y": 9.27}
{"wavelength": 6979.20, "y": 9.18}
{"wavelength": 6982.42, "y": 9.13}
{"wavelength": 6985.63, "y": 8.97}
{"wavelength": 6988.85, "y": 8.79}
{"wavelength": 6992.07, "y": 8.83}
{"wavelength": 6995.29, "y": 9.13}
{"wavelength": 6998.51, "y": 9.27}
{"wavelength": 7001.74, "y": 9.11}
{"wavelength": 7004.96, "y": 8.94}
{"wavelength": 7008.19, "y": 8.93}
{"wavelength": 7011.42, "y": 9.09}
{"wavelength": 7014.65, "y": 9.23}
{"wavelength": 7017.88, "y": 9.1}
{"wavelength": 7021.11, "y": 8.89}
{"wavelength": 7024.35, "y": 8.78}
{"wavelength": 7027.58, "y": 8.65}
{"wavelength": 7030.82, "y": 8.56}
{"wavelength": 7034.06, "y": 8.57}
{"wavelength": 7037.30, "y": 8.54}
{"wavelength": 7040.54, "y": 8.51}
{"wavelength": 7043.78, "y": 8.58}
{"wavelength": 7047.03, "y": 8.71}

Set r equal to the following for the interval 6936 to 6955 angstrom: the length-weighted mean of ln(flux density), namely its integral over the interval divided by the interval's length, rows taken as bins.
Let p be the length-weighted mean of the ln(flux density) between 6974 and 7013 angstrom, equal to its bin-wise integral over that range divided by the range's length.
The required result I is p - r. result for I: -0.05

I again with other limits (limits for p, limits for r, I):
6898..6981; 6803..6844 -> -0.01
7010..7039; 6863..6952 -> -0.05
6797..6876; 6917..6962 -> -0.01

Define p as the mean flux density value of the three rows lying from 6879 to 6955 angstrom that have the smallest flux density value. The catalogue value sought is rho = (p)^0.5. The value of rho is 2.99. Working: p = 8.96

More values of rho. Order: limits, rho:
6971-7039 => 2.93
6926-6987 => 3.02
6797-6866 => 3.01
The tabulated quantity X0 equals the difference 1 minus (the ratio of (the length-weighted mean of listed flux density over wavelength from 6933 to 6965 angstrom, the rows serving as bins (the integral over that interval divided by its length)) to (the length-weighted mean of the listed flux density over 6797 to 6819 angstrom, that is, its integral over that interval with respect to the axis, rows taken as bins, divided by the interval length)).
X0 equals -0.001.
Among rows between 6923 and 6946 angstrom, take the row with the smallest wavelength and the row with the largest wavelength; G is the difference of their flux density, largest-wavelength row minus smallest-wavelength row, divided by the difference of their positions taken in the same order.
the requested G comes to 0.012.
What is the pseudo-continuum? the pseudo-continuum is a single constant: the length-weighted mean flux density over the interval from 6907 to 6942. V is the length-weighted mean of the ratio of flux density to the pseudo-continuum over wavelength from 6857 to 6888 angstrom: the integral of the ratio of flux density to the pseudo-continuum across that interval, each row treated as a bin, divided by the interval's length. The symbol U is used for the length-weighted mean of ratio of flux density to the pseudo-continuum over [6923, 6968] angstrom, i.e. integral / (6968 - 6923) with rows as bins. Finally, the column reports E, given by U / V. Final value 1.04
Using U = 1.02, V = 0.98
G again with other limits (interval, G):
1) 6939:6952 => 0.010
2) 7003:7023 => -0.003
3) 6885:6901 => -0.015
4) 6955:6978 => -0.002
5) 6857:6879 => -0.015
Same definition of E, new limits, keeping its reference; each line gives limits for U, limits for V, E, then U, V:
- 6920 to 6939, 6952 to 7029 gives 1.02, 1.01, 0.99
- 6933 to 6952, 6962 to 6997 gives 1.03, 1.03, 0.99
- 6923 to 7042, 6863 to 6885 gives 1.02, 0.99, 0.97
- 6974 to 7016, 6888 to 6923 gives 0.98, 0.98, 1.00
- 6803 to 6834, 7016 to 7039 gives 1.08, 1.02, 0.95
